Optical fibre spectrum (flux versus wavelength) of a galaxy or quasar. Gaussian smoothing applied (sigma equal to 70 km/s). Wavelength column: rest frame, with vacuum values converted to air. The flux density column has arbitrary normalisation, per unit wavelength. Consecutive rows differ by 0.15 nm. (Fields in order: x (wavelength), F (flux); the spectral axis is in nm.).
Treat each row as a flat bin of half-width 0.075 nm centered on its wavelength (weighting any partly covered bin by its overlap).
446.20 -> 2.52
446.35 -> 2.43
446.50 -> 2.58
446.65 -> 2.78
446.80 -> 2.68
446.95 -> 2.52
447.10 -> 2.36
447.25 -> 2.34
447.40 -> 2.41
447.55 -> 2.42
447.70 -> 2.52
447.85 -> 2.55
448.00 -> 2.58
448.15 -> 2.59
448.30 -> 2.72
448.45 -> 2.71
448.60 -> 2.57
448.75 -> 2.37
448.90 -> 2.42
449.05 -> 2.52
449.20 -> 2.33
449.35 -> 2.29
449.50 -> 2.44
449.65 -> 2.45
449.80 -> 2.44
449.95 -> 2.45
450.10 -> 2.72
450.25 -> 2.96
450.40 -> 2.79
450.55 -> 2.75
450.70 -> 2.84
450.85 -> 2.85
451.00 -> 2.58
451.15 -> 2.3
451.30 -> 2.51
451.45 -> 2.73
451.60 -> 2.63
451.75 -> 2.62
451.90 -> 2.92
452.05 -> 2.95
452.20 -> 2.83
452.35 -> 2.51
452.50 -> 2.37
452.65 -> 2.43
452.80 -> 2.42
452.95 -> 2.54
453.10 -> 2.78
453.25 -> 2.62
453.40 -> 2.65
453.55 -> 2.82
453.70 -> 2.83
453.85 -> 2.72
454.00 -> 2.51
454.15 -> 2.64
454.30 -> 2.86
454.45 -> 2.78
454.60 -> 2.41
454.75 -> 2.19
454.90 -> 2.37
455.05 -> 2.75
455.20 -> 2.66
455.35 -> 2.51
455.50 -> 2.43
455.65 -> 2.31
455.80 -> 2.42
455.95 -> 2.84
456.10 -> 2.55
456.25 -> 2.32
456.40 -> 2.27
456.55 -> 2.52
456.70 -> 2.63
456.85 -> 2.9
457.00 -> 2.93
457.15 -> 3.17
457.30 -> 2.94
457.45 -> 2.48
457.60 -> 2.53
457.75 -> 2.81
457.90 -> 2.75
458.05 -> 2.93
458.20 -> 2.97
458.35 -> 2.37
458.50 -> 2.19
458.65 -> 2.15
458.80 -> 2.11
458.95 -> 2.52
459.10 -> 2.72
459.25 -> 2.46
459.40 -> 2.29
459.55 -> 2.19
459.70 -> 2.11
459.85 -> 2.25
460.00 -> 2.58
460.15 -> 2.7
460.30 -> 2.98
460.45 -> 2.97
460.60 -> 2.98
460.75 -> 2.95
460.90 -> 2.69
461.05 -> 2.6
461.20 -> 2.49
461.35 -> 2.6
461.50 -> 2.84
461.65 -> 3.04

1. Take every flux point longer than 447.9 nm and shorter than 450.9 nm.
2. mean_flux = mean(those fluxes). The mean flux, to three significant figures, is 2.59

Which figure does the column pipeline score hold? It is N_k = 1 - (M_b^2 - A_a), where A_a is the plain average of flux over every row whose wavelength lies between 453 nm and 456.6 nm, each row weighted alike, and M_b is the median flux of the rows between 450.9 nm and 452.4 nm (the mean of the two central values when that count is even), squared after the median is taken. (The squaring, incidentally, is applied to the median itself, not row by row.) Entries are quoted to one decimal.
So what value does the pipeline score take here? -3.3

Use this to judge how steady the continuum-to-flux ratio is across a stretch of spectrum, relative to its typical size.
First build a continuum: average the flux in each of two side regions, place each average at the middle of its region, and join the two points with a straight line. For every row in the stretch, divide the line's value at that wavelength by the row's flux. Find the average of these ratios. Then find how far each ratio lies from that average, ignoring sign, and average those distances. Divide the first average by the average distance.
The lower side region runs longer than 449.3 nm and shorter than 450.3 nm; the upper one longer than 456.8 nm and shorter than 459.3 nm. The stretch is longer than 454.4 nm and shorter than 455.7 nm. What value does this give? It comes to 15.4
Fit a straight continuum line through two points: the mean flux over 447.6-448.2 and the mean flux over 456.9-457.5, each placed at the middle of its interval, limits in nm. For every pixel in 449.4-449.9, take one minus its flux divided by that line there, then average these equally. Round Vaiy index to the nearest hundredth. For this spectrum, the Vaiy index 0.07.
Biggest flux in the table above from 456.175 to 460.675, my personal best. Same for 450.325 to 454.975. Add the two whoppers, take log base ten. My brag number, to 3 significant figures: 0.787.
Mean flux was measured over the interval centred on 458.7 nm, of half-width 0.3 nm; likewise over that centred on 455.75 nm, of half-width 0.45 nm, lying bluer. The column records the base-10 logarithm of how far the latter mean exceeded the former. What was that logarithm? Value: -0.57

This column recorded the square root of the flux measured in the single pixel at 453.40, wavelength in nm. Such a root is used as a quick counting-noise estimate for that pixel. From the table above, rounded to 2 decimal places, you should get 1.63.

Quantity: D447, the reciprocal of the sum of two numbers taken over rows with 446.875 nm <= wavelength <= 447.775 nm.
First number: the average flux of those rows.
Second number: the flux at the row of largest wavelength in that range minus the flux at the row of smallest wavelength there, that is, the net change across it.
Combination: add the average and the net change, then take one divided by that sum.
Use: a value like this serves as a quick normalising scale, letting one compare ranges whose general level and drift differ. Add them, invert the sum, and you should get 0.41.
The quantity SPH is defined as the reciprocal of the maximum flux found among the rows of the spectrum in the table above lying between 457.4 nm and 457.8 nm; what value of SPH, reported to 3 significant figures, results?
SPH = 0.356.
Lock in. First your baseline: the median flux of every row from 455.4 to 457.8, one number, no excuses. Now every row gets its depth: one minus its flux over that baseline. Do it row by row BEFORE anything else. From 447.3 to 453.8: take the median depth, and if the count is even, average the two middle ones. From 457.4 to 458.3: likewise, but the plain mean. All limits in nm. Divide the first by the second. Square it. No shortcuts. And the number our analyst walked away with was 0.04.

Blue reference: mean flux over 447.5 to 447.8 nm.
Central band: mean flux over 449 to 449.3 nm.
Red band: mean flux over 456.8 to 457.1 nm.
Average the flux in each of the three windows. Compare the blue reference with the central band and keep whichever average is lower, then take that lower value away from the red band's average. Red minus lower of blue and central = 0.5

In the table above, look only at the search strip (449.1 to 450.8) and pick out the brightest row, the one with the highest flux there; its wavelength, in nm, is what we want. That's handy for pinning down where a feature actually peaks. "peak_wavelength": 450.25 nm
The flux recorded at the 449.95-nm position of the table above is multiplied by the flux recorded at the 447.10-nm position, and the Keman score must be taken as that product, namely 5.8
